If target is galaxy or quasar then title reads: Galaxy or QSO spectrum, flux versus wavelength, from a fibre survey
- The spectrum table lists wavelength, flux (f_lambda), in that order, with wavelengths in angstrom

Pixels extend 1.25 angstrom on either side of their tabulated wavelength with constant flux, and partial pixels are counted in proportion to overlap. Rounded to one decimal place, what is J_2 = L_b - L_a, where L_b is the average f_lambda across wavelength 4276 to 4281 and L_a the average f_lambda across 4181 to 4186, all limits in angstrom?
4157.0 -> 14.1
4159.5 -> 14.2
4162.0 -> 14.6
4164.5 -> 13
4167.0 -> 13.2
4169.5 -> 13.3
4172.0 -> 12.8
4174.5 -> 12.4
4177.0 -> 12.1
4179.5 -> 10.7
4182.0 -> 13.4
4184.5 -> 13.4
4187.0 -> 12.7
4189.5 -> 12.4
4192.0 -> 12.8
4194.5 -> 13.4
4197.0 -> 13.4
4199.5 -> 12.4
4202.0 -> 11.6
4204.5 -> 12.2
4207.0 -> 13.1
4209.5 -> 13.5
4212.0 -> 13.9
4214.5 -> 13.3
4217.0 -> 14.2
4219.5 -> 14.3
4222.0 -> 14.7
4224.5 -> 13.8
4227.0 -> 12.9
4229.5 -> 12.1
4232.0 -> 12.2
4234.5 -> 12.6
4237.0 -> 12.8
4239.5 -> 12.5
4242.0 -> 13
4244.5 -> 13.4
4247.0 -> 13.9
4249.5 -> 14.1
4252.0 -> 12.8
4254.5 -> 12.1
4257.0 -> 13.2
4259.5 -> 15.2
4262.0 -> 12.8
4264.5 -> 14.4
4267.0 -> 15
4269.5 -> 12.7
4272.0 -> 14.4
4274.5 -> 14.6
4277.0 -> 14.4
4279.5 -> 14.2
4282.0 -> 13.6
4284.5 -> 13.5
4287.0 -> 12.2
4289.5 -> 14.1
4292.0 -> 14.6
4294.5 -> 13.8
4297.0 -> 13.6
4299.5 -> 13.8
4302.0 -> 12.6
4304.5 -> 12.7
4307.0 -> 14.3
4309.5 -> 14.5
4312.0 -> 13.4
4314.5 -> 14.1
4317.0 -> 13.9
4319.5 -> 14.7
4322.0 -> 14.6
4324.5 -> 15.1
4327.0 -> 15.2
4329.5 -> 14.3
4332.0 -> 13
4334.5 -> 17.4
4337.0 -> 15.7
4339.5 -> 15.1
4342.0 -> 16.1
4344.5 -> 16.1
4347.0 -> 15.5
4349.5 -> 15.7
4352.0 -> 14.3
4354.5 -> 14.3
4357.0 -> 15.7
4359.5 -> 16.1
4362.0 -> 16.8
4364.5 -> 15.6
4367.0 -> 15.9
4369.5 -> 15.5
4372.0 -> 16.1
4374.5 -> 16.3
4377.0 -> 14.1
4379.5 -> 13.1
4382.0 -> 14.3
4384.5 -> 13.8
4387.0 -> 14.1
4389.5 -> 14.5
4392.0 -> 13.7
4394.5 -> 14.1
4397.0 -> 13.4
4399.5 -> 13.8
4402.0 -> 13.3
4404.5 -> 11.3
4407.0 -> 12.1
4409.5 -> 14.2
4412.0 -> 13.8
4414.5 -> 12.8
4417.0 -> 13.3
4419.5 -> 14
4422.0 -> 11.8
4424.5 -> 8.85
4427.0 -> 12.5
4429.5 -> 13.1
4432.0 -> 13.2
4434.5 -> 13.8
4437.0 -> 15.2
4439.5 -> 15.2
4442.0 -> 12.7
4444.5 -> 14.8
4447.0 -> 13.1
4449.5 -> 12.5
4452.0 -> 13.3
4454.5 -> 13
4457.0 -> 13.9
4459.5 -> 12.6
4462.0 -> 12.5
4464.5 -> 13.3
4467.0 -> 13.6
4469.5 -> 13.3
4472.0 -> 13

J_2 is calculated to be 0.9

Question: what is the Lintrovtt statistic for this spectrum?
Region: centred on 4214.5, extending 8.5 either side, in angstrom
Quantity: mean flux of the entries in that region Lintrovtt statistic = 13.9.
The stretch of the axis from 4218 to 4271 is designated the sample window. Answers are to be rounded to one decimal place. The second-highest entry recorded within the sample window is 15.0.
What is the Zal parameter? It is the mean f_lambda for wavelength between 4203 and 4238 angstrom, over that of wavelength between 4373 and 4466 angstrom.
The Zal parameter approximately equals 0.99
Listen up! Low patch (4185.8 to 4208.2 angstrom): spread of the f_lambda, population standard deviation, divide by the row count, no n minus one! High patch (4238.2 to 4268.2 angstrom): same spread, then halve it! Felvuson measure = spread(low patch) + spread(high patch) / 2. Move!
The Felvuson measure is 1.03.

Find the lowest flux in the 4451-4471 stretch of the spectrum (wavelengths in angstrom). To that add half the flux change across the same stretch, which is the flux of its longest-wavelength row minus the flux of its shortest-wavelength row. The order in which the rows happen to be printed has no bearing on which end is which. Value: 12.5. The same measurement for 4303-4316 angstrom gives 13.4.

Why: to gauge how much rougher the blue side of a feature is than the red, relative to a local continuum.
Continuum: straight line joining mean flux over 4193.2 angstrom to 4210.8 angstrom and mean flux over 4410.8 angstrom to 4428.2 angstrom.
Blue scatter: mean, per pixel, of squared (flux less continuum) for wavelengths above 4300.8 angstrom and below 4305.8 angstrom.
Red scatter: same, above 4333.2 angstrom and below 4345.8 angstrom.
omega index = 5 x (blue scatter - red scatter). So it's -64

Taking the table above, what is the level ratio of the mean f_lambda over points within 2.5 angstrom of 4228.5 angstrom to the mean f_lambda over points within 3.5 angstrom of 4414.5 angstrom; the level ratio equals 0.94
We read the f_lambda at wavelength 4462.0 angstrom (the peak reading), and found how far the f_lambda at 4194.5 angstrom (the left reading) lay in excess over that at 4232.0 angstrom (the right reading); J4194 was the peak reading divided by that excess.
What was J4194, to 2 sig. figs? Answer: 10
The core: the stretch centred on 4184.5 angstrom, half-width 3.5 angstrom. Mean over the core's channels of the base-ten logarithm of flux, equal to 1.12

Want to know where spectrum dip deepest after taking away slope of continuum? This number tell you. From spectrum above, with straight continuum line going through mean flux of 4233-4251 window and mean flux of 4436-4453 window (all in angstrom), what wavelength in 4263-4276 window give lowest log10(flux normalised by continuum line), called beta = 4269.5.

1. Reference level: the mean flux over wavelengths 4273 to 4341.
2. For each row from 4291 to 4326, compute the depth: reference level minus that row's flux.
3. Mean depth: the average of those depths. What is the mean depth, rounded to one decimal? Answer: 0.2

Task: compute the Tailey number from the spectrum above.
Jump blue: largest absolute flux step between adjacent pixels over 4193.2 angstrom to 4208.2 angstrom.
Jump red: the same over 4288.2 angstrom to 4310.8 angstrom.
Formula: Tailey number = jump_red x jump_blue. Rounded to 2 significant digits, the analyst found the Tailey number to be 1.6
